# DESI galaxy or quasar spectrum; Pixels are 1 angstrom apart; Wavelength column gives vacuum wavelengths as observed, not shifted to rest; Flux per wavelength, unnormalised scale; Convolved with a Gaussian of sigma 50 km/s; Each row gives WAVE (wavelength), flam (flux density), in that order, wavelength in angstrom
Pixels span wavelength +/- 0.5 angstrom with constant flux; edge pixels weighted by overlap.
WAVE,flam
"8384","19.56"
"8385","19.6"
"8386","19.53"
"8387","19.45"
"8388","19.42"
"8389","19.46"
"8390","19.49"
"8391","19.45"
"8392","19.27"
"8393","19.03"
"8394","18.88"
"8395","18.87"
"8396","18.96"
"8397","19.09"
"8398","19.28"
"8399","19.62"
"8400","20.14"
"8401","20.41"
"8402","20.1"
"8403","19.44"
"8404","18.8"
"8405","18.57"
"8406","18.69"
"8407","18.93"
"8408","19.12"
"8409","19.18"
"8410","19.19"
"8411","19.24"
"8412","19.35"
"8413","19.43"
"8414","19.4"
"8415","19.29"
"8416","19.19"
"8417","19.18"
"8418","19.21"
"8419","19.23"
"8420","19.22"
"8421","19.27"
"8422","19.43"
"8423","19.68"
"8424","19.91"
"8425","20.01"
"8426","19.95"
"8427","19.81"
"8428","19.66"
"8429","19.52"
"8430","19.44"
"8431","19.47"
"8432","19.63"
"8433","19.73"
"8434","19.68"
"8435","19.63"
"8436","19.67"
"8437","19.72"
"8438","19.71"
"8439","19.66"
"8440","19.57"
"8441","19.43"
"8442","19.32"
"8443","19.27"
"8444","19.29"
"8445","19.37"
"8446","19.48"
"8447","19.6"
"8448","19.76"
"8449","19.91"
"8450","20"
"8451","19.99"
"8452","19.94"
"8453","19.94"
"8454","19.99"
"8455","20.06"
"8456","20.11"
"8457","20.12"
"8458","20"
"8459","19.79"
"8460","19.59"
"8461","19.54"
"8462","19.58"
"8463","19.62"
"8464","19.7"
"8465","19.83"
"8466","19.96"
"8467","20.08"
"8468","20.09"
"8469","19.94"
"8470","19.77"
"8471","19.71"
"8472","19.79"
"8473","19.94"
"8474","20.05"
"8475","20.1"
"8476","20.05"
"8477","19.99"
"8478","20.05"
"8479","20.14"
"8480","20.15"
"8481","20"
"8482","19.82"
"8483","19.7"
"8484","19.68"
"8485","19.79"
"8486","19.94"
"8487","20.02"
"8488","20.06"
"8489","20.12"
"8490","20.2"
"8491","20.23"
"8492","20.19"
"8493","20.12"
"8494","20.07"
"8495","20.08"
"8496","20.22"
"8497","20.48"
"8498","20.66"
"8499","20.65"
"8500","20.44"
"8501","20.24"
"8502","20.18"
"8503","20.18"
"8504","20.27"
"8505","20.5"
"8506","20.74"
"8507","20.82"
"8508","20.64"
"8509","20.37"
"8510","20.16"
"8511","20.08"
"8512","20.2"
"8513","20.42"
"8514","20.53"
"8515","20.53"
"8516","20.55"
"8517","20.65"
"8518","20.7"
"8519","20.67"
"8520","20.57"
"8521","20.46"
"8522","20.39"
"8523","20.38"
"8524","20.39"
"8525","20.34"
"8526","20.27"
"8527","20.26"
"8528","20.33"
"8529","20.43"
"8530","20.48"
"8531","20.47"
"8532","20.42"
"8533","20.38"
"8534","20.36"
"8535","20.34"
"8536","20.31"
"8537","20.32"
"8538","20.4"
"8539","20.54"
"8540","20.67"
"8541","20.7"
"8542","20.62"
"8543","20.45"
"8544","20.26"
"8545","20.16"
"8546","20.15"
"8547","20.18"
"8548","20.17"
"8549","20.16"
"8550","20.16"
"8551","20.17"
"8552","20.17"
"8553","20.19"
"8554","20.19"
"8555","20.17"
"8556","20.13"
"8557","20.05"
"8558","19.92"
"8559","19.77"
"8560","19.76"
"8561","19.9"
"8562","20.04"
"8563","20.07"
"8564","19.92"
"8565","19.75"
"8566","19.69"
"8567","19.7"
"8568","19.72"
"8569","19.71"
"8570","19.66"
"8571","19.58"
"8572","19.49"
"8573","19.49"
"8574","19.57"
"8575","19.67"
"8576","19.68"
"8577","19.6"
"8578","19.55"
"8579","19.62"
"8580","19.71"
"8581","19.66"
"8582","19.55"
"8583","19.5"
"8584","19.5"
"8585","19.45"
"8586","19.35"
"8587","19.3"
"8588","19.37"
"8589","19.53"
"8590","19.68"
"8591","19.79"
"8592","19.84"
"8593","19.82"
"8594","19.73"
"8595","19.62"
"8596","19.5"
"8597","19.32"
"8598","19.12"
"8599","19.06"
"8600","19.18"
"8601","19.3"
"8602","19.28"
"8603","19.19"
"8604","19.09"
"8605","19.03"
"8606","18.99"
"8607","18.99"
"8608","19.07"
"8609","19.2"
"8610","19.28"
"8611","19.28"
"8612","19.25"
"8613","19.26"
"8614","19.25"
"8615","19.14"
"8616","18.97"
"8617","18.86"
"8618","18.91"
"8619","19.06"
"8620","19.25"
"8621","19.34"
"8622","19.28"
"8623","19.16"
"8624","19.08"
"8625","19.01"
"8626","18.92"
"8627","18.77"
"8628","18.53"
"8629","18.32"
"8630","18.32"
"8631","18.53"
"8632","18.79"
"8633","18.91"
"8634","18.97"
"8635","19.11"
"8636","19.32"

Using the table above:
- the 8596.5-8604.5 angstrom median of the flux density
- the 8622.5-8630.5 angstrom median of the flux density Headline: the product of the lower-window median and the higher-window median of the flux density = 362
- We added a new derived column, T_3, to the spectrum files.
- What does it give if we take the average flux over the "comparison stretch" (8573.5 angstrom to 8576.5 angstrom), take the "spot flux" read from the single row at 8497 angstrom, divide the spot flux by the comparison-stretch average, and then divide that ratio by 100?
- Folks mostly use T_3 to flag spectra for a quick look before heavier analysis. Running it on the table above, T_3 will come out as 0.0104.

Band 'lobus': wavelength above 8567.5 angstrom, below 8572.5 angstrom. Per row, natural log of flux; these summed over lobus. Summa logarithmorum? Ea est 15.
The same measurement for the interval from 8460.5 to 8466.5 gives 18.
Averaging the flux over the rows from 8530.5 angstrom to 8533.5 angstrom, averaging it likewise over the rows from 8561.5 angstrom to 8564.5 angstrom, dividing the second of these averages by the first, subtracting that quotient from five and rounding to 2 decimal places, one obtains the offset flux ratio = 4.02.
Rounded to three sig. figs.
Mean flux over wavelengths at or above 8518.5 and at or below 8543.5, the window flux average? 20.4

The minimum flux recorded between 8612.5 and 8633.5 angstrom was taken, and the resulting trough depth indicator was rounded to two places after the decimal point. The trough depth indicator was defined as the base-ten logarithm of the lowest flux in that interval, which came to 1.26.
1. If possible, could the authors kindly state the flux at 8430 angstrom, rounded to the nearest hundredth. 19.44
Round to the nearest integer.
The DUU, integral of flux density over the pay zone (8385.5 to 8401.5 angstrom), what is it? 310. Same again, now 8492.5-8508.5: 326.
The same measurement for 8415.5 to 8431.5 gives 312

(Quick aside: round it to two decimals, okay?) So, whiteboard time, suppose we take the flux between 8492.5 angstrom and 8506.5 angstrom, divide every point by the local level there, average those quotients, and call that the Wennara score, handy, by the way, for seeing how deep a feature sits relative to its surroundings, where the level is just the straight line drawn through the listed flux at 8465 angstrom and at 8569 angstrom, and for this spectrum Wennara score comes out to 1.03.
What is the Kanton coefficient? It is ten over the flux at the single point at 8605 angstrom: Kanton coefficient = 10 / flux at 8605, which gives 0.525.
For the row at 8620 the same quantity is 0.519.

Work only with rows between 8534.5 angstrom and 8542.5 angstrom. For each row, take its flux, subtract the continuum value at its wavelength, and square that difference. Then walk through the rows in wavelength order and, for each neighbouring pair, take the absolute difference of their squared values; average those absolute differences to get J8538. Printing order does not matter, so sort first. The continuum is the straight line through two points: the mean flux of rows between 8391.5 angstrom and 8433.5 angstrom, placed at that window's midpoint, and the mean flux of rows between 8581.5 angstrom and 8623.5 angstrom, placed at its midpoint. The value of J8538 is 0.17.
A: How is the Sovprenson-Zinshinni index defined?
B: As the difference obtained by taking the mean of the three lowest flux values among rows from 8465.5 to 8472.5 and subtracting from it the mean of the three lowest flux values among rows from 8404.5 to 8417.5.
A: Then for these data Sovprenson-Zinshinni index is 1.0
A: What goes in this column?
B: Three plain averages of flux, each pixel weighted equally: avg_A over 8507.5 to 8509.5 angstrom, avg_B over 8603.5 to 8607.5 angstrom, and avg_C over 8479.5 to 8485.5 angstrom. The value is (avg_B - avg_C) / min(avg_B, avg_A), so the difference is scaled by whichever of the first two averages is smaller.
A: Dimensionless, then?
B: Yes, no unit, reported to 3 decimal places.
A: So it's -0.044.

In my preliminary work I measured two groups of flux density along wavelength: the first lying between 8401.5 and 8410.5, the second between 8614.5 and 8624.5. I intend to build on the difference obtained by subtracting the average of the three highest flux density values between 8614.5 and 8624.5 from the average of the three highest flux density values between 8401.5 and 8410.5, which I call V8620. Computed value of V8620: 0.3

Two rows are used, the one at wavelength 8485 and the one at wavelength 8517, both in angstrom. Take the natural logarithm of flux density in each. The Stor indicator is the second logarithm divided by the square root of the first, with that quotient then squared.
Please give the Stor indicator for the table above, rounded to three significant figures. 3.07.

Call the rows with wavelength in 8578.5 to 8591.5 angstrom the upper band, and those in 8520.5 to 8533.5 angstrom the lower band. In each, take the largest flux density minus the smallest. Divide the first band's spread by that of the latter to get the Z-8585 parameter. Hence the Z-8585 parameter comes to 2.2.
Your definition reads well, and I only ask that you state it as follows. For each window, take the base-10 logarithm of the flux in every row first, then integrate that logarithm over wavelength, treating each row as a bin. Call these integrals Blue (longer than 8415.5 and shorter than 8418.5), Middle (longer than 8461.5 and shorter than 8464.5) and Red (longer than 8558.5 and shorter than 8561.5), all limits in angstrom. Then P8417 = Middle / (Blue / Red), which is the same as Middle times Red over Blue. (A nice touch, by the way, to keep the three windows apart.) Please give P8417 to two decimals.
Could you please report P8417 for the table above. 3.92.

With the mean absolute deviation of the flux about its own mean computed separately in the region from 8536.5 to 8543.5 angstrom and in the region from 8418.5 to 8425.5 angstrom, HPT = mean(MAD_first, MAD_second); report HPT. 0.20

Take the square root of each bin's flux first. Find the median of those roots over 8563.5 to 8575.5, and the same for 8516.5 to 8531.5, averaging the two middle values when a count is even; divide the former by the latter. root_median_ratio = 0.98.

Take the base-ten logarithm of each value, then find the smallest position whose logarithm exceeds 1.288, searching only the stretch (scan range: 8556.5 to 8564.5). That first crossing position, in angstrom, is 8557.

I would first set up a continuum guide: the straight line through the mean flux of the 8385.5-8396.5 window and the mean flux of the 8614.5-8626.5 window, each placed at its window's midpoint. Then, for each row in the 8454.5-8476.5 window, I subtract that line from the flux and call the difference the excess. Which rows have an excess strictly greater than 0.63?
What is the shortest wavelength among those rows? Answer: 8455 angstrom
